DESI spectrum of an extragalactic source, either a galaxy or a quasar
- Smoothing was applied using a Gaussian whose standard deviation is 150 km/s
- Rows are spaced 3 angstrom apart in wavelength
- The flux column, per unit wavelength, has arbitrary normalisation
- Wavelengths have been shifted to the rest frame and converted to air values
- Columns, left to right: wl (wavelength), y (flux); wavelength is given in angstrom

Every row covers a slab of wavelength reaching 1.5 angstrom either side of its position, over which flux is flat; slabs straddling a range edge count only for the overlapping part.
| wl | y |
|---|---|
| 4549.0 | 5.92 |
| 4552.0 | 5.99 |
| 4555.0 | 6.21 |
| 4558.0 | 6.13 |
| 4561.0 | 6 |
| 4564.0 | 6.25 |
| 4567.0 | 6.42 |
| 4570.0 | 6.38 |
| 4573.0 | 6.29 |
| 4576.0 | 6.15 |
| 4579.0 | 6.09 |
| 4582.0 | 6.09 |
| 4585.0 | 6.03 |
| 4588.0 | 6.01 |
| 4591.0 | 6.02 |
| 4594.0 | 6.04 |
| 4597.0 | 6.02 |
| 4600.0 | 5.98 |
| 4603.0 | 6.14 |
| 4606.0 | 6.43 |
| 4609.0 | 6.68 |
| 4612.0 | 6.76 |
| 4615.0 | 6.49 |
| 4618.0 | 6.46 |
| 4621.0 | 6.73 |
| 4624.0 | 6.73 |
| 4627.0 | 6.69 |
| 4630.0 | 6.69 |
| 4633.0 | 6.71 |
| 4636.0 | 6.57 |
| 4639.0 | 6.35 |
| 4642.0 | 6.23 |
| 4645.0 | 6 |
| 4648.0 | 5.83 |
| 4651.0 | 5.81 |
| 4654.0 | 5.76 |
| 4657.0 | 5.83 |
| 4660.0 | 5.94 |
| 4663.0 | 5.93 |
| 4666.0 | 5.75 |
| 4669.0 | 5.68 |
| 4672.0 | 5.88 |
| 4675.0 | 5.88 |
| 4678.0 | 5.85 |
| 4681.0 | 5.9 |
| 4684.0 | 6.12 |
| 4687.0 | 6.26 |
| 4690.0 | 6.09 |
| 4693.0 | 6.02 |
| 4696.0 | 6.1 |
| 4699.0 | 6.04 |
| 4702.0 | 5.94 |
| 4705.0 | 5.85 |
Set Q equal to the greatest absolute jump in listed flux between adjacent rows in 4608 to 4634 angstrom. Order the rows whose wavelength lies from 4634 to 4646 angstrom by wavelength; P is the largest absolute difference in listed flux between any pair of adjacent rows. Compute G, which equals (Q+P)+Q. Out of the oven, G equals 0.77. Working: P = 0.23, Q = 0.270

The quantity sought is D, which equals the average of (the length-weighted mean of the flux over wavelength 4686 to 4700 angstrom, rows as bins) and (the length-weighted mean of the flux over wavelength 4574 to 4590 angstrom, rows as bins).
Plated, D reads 6.09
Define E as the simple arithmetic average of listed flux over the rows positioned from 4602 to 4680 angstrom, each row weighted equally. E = 6.22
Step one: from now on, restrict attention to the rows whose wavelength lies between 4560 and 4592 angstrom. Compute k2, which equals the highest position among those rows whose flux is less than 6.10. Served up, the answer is 4591.0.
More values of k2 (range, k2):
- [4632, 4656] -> 4654.0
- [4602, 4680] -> 4678.0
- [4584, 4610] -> 4600.0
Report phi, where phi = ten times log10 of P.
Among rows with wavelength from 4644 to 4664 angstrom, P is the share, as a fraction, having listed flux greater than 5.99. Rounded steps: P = 0.14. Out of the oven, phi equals -8.5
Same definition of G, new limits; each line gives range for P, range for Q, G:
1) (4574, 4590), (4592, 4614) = 0.64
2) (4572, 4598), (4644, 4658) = 0.48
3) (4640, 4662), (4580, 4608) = 0.81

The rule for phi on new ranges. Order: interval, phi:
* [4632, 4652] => -1.5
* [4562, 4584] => 0.0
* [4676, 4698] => -1.5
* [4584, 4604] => -0.7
